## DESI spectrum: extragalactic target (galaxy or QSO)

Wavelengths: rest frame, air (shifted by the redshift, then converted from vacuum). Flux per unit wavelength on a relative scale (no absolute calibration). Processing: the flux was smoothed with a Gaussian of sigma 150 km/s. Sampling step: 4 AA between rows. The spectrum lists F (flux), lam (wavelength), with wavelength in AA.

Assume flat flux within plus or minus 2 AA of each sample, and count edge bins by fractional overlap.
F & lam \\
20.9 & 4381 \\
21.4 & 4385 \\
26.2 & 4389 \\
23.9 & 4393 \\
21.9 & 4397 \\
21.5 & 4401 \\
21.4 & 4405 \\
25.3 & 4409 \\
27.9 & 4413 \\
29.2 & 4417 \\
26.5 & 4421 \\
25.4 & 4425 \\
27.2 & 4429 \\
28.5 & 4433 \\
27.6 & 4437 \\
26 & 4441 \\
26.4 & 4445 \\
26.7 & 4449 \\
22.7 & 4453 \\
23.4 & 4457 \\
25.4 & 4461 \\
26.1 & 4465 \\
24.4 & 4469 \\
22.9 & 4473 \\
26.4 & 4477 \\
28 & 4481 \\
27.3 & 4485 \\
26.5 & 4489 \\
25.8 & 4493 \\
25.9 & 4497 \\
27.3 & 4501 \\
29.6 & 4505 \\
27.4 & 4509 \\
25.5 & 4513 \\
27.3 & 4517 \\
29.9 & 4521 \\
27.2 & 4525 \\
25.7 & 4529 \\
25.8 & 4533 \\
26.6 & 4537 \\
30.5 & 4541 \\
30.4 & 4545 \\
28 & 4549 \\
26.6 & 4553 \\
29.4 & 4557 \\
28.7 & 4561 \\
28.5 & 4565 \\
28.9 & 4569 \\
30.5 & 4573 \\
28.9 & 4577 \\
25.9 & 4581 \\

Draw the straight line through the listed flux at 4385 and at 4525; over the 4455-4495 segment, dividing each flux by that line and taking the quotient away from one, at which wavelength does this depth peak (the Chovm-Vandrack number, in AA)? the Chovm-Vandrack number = 4473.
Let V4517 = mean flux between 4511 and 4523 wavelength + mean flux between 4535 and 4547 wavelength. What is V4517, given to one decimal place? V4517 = 56.7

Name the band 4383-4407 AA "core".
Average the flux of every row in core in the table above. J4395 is 22.7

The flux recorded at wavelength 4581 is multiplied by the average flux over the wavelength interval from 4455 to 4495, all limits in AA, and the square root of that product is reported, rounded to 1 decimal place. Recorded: 25.8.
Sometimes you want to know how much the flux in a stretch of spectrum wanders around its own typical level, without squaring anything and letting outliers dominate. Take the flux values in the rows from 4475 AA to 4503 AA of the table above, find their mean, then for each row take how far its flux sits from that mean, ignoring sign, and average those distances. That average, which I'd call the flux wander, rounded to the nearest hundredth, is 0.68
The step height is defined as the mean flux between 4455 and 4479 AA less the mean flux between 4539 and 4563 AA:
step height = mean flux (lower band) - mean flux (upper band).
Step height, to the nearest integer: -4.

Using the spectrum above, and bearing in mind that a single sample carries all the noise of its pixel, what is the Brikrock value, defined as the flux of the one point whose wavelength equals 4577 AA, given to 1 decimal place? 28.9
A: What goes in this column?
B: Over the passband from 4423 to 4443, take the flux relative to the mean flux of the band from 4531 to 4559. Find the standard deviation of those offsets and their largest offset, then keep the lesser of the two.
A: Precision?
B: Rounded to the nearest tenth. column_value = 0.3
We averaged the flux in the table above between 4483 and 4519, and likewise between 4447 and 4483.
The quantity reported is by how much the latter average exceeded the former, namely -1.8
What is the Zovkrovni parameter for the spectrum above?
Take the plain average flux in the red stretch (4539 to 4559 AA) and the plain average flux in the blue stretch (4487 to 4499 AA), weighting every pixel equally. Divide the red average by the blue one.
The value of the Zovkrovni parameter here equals 1.11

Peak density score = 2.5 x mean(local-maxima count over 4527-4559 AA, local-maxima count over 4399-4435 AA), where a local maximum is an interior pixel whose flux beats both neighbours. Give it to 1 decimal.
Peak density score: 2.5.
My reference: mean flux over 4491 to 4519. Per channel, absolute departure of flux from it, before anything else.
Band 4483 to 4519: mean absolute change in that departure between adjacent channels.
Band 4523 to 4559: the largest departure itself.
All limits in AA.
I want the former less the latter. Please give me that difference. -2.5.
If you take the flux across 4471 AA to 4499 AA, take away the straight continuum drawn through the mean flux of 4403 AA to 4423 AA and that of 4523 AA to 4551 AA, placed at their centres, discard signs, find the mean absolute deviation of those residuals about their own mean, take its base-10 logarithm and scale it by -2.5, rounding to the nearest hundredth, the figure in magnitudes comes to 0.26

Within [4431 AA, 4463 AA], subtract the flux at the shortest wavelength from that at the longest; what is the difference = -3.1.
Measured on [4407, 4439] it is 2.3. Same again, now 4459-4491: 1.1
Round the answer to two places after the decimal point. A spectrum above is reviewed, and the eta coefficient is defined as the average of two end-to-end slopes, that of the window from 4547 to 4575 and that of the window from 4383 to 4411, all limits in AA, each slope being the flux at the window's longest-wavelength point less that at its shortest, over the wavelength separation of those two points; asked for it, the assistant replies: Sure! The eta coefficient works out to 0.13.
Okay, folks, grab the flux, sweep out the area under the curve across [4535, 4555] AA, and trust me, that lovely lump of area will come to 568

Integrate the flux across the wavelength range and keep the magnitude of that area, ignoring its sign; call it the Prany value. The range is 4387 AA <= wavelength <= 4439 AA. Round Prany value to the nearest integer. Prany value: 1330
